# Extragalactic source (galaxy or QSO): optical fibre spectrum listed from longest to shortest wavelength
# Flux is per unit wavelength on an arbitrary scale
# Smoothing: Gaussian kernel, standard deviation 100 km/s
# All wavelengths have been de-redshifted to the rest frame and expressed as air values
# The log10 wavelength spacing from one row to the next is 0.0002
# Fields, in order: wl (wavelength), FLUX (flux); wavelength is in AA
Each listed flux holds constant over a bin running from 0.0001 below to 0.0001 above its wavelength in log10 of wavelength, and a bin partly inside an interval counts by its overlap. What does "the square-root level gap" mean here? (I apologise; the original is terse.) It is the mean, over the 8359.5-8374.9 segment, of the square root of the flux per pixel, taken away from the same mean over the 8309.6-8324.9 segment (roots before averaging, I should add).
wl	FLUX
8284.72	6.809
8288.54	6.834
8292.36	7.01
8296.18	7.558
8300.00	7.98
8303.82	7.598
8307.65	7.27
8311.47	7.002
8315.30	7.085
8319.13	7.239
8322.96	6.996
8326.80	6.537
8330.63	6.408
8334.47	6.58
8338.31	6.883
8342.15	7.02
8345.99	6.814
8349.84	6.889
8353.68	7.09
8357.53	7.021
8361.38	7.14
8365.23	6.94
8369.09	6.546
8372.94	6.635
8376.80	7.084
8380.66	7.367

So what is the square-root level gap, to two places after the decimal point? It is 0.05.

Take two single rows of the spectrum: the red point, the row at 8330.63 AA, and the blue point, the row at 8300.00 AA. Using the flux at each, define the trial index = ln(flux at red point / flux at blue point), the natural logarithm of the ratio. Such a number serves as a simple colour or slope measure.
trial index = -0.22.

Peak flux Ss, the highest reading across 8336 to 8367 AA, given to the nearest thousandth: 7.140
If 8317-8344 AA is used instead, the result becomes 7.239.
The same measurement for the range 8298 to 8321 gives 7.980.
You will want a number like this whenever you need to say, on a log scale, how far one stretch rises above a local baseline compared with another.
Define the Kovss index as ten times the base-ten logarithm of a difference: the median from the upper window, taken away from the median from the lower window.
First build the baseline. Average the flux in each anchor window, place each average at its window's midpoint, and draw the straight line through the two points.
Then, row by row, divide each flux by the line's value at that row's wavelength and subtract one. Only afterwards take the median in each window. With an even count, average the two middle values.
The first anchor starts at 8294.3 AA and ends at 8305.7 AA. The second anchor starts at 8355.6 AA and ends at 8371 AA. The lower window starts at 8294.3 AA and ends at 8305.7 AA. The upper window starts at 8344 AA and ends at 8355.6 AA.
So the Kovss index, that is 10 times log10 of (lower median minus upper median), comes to -17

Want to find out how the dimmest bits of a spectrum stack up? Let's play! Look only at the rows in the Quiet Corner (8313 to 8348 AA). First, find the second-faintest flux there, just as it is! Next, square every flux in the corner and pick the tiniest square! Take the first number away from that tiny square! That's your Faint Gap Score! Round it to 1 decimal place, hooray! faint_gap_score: 34.5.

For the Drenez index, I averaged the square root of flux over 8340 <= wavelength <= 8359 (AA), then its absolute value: 2.64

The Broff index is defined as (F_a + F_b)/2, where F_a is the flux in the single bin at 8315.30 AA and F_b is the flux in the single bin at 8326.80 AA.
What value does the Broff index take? 6.8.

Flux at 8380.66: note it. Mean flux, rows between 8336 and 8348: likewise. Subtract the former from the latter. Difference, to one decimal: -0.5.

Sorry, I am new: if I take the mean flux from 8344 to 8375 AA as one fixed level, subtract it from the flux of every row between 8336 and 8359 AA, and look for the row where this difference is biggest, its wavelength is 8353.68 AA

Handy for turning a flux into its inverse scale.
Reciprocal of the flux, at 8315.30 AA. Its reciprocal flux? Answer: 0.141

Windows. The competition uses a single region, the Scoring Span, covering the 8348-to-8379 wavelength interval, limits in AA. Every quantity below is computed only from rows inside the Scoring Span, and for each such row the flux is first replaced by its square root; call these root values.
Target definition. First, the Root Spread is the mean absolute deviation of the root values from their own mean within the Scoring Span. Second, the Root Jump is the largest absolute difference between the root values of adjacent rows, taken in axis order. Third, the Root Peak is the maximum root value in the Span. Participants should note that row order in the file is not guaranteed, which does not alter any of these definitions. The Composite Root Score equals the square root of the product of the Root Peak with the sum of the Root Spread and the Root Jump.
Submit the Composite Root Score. 0.563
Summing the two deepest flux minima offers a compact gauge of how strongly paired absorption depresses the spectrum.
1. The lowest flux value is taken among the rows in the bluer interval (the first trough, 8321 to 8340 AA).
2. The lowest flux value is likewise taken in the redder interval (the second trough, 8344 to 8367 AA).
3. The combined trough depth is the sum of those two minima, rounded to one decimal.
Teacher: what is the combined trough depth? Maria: 13.2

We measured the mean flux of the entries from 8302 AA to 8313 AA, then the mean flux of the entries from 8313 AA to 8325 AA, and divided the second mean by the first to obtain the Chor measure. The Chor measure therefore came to 0.97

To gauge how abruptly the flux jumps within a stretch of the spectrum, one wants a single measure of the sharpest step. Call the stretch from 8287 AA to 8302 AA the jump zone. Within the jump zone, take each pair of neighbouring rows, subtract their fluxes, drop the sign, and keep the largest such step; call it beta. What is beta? 0.55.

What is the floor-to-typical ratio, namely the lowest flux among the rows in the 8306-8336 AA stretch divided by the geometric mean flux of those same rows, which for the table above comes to 0.931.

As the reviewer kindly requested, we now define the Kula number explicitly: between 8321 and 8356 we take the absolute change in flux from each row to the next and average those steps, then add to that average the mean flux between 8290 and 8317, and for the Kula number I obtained 7.6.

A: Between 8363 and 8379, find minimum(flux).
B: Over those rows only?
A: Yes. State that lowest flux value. 6.546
